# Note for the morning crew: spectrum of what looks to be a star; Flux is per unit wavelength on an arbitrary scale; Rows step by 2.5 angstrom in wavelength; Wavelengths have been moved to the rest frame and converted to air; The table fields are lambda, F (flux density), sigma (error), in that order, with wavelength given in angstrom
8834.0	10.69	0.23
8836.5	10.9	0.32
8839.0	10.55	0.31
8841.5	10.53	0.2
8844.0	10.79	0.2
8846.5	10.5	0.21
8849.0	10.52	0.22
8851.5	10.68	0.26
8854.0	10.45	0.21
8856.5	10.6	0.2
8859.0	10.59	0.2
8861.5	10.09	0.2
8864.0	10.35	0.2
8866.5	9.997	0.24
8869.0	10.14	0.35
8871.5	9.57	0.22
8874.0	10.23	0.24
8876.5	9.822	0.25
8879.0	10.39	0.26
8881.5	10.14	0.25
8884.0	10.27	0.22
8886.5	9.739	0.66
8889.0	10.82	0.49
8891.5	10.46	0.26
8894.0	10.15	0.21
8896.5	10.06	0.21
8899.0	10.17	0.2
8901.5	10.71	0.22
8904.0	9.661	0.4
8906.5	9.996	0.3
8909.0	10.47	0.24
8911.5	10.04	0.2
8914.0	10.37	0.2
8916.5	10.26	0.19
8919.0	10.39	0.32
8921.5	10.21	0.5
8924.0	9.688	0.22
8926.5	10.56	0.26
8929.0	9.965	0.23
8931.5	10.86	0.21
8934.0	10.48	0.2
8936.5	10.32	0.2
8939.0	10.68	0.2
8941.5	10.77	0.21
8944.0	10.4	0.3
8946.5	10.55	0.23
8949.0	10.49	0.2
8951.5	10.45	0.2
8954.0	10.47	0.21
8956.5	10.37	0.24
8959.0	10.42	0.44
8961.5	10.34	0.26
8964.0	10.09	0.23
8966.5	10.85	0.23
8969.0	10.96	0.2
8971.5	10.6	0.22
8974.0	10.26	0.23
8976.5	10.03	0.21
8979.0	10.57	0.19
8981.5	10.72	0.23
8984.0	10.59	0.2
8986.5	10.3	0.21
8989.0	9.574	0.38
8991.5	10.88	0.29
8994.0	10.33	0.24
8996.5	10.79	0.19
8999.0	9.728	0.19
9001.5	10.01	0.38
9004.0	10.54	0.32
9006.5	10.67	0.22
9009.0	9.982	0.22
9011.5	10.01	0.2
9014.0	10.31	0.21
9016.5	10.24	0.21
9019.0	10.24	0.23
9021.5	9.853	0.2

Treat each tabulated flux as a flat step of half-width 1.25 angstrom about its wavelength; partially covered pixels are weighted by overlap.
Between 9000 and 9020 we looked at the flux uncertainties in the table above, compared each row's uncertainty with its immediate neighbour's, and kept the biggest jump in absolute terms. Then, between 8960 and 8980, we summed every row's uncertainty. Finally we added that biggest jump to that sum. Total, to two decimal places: 1.87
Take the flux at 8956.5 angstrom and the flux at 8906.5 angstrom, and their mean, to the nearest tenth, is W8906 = 10.2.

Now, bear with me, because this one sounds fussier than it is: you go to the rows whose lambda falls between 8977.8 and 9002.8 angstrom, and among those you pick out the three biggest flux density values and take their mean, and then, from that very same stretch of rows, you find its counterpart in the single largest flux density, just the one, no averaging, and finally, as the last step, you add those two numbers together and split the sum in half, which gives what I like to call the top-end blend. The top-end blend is 10.84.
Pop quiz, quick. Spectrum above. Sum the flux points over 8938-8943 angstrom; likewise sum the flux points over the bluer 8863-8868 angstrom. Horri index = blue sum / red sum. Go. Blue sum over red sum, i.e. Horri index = 0.95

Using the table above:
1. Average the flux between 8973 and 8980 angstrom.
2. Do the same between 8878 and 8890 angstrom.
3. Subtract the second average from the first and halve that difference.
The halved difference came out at 0.01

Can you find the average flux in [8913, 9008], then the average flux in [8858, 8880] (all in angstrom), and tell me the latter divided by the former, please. 0.973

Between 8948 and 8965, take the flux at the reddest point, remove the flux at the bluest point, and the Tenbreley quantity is -0.40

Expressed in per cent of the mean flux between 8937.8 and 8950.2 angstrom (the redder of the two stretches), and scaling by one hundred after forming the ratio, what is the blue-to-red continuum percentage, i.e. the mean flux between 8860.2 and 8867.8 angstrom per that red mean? 96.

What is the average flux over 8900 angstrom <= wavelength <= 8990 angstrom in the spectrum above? 10.4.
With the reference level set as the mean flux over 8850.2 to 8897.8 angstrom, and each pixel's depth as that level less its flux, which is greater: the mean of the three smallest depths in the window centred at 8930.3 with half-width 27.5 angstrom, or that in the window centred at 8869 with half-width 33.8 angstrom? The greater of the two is -0.53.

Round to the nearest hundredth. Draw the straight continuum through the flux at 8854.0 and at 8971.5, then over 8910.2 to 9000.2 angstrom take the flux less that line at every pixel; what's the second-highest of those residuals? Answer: 0.31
